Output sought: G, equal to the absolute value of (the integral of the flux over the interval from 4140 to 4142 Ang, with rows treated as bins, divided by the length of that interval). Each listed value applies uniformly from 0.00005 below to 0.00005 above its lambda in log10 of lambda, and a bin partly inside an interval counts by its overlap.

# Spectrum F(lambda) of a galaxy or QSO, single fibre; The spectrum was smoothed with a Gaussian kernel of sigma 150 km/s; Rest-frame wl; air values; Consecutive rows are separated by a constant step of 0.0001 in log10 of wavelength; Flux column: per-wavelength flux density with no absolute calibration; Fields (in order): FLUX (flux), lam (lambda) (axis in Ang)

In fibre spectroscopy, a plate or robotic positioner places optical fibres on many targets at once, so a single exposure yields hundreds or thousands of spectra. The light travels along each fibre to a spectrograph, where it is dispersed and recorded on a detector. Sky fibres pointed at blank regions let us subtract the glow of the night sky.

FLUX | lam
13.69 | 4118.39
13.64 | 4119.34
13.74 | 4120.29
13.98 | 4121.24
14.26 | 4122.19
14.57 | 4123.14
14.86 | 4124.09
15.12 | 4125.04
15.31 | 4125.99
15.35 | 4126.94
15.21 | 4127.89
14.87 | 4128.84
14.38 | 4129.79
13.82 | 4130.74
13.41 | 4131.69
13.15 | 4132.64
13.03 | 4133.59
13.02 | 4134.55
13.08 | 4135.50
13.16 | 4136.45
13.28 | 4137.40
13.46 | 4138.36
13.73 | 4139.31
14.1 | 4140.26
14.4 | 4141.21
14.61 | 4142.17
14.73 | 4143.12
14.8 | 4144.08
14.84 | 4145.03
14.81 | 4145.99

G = 14.3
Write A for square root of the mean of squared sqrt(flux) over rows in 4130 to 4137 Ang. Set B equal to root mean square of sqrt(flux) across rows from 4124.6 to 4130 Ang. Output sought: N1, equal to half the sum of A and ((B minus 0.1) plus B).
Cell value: 5.65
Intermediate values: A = 3.64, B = 3.88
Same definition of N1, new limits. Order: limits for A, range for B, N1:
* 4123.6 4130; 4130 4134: 5.54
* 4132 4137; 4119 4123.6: 5.51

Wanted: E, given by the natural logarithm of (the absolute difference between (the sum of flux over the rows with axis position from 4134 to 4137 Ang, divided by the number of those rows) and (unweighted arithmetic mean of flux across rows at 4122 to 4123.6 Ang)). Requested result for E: 0.28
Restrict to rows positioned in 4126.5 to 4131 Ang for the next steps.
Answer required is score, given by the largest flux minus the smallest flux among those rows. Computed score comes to 1.5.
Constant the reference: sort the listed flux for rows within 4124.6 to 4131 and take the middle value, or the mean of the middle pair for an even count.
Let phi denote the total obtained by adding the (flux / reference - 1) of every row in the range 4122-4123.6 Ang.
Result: -0.09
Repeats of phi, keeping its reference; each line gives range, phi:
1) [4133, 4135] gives -0.28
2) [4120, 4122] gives -0.17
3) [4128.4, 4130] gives -0.07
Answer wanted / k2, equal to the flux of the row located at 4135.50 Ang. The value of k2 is 13.08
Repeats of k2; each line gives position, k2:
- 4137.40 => 13.28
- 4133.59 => 13.03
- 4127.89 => 15.21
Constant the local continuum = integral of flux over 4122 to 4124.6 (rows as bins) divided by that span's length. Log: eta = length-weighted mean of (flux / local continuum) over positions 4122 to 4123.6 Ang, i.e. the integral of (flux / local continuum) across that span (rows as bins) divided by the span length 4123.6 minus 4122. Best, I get 0.99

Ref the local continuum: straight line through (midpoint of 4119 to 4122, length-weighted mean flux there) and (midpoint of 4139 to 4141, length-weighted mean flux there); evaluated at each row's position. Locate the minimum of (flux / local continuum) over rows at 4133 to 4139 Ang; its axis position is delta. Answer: 4134.55 Ang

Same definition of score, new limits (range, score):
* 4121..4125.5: 1.1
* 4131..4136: 0.4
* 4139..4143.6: 1.0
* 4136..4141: 0.9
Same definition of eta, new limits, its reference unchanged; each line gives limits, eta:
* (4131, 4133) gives 0.92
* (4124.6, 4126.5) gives 1.04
